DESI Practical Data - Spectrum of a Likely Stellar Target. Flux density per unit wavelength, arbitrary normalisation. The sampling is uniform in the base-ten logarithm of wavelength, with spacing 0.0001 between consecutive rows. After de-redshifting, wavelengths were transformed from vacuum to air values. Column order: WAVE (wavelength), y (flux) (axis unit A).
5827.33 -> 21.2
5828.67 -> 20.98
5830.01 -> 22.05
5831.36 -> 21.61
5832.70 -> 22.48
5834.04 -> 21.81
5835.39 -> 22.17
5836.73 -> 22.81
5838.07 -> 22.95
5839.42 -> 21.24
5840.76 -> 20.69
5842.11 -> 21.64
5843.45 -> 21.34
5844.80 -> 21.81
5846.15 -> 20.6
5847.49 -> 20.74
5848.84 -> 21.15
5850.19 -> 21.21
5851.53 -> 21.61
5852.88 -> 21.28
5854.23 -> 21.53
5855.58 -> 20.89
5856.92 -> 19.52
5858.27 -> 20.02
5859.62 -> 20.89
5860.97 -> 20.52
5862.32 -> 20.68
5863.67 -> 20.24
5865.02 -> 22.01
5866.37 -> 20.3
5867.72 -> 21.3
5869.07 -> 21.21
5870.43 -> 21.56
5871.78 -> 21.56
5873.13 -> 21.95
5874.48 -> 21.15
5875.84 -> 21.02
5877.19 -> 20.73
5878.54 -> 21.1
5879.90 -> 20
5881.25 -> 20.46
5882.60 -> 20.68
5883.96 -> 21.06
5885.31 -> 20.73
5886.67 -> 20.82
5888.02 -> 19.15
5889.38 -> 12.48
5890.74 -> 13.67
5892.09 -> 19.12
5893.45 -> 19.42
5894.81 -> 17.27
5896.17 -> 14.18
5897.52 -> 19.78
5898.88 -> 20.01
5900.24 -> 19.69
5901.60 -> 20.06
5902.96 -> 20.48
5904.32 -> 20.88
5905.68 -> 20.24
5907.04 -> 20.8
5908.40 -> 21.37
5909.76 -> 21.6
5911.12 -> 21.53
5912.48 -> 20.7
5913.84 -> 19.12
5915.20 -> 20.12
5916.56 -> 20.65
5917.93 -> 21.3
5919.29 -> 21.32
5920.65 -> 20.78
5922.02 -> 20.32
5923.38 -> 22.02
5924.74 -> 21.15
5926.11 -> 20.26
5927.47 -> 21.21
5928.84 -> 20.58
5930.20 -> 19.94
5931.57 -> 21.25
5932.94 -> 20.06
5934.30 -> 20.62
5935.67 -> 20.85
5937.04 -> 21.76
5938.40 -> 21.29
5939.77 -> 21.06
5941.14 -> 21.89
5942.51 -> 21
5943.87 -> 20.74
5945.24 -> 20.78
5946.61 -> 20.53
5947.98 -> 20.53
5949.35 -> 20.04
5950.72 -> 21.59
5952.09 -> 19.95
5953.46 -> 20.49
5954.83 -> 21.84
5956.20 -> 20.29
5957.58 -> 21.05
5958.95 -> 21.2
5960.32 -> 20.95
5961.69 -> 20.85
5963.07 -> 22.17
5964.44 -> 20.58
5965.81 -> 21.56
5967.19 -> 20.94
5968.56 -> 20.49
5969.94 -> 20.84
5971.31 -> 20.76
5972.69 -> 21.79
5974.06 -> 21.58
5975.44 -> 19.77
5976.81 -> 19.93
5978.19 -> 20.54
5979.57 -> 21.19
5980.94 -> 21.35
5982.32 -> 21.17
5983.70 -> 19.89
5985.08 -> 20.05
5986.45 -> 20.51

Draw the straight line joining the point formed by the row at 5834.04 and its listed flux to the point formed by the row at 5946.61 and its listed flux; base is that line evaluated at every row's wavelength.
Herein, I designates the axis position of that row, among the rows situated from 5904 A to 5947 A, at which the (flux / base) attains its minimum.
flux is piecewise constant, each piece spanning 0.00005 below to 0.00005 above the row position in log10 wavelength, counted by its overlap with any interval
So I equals 5913.84 A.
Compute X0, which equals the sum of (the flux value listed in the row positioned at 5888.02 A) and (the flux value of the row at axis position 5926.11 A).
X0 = 39.4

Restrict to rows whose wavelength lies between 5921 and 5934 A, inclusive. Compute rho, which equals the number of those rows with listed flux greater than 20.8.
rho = 4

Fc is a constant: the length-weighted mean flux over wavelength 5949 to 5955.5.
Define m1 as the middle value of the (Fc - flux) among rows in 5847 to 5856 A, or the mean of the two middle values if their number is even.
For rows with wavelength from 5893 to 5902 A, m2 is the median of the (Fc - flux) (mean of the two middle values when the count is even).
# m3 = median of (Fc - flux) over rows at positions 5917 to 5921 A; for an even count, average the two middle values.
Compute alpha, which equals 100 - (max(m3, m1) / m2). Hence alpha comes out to 100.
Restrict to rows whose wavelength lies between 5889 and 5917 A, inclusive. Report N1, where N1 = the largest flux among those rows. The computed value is 21.6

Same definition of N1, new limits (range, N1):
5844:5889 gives 22.01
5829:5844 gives 22.95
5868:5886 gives 21.95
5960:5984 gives 22.17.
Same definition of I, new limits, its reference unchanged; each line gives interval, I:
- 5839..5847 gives 5846.15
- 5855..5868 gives 5856.92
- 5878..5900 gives 5889.38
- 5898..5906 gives 5900.24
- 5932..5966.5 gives 5932.94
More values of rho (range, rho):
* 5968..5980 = 4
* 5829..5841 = 8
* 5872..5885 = 5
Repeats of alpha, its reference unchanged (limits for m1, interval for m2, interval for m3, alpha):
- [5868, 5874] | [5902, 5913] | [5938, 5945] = 85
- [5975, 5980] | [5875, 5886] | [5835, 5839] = 94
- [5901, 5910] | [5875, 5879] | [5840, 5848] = 100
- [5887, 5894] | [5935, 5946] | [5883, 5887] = 108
